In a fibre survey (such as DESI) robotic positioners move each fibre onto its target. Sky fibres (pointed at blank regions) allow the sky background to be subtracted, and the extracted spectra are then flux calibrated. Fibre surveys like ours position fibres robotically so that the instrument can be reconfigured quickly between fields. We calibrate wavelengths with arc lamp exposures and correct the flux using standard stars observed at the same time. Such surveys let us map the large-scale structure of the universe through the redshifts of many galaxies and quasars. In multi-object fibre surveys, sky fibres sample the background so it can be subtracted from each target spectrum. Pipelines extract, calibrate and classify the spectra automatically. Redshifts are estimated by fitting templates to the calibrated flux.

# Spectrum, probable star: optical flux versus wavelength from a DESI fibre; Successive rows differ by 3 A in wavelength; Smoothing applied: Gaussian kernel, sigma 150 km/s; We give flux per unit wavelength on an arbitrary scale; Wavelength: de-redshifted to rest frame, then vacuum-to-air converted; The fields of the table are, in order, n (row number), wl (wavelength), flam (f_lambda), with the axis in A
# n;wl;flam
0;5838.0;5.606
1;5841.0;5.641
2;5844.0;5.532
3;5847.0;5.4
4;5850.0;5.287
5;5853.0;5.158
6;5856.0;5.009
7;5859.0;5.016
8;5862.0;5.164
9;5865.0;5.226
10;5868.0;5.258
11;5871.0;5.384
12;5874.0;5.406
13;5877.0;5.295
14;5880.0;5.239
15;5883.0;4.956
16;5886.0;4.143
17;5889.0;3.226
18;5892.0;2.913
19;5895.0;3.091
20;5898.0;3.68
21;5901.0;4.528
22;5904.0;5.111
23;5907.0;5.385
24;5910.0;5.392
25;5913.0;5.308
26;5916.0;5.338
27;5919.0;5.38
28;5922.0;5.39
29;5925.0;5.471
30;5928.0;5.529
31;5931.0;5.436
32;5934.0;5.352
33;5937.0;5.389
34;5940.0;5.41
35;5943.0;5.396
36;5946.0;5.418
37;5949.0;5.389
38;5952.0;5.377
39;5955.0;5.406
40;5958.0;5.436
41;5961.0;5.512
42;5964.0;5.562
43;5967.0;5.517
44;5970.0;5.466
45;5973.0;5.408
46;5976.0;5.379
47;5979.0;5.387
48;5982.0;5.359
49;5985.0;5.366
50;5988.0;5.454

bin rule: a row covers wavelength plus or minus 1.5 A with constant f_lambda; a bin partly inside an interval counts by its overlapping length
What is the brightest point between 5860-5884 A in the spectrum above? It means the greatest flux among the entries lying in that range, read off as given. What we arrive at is 5.406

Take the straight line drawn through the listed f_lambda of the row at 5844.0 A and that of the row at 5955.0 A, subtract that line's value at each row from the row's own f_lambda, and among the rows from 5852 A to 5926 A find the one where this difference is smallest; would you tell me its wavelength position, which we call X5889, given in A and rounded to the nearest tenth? 5892.0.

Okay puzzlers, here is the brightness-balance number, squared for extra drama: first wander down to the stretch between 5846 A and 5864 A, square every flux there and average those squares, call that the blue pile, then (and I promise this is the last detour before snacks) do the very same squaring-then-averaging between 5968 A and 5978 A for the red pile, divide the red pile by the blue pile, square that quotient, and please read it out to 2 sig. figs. 1.2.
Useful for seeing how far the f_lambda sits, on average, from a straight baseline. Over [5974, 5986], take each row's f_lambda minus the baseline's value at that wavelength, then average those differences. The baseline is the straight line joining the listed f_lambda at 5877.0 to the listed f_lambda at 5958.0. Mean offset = -0.10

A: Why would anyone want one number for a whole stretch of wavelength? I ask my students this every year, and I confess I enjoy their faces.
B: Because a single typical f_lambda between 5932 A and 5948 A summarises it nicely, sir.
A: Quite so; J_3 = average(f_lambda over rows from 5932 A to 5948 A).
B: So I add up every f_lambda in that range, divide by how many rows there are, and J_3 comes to 5.4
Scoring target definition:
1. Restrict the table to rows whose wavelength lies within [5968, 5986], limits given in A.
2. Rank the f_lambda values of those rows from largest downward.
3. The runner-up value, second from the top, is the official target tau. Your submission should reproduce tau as 5.408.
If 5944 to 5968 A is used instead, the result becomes 5.517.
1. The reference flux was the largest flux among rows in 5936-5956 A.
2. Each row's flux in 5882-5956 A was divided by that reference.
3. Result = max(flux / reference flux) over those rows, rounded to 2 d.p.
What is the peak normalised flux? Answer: 1.02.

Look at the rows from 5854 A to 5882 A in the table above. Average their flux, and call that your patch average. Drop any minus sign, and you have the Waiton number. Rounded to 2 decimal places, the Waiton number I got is 5.22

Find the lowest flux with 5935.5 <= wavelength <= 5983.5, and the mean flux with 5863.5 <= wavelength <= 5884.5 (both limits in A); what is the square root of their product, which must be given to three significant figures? 5.31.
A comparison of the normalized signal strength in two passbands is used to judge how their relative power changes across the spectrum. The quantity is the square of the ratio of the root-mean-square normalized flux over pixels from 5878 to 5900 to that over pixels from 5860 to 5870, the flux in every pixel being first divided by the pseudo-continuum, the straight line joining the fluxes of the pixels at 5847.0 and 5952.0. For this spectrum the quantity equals 0.58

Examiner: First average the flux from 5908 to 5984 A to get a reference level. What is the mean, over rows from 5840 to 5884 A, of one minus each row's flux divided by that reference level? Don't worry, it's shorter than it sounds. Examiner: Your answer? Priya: 0.028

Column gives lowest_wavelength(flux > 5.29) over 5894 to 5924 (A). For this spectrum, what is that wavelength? 5907.0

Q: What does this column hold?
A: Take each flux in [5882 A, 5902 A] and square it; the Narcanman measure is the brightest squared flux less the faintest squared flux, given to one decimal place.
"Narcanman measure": 16.1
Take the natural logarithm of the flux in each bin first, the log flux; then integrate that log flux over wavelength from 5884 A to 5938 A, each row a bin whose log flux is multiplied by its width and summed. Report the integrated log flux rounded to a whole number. 83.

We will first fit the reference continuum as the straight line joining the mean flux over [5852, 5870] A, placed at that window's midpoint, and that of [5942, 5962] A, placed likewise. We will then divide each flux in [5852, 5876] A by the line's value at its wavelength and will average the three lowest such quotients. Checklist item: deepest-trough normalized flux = 0.99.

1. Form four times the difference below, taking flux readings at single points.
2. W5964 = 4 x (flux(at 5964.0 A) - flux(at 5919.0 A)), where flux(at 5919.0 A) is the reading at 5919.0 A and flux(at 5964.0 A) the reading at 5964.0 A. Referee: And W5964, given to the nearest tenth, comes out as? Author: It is 0.7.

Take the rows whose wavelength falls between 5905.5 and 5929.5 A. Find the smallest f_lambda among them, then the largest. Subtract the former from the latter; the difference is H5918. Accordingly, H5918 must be 0.22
